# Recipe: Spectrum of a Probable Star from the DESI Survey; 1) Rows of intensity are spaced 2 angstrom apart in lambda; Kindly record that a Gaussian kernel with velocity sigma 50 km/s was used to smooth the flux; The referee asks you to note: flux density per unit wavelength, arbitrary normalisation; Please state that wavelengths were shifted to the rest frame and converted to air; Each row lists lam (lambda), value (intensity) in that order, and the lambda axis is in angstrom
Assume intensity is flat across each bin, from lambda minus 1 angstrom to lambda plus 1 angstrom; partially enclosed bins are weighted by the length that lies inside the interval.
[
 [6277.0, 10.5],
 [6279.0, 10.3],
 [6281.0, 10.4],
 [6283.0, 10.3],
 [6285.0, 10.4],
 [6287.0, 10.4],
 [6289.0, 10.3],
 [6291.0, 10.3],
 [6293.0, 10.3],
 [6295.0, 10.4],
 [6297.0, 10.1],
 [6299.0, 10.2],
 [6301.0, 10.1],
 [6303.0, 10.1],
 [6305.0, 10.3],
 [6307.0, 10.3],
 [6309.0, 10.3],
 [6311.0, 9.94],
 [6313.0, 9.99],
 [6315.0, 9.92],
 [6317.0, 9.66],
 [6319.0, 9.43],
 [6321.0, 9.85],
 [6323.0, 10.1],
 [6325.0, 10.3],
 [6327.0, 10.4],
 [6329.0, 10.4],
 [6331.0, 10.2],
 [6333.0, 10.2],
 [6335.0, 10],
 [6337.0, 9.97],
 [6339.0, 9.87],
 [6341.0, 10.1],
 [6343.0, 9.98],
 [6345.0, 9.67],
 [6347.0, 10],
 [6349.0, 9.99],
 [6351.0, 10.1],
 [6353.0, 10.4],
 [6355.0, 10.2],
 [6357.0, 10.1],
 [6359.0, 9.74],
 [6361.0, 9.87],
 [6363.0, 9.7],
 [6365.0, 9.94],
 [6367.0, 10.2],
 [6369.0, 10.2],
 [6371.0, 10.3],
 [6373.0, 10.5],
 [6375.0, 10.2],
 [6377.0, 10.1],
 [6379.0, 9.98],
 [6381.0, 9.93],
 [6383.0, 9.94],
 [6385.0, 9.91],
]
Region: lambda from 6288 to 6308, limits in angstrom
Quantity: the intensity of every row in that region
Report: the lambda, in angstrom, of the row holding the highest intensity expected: 6295.0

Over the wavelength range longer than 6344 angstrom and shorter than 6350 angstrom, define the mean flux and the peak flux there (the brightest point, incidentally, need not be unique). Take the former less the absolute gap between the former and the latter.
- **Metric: 9.8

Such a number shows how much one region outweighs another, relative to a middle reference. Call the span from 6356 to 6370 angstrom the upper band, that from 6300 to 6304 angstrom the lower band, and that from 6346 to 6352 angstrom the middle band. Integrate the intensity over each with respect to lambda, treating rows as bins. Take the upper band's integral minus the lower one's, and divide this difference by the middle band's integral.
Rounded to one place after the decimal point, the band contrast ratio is 1.6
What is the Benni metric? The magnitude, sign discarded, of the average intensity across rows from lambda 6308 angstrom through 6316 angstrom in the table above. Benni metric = 10.0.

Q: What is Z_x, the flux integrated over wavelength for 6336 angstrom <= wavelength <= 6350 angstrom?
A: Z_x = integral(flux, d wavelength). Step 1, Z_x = 139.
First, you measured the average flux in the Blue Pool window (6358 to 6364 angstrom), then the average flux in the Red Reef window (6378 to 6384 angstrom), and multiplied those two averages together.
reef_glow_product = 97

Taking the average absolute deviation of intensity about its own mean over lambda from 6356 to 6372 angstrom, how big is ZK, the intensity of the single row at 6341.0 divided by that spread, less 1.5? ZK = 51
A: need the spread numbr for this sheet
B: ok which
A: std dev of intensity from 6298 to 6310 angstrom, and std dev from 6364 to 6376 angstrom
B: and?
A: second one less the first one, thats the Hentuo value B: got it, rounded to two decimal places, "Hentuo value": 0.08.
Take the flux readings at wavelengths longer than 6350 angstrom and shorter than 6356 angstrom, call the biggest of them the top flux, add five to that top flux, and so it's 15.4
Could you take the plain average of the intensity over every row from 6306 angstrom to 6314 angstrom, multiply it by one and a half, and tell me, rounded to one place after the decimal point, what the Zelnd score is 15.2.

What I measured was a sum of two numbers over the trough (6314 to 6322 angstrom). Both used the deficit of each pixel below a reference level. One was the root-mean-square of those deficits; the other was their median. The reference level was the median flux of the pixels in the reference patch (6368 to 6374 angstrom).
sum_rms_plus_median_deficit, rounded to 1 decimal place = 1.2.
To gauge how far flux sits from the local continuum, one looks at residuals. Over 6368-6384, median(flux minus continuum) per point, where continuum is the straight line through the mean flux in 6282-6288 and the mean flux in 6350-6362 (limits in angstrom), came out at 0.15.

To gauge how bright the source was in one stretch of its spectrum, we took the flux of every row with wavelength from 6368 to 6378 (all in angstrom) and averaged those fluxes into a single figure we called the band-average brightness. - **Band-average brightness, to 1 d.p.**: 10.3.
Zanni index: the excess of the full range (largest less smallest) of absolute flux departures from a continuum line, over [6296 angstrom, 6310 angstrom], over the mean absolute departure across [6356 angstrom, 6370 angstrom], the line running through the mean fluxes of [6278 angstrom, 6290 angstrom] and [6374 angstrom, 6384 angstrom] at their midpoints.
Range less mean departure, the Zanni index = 0.0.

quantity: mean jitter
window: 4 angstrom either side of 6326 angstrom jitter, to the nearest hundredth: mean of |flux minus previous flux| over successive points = 0.10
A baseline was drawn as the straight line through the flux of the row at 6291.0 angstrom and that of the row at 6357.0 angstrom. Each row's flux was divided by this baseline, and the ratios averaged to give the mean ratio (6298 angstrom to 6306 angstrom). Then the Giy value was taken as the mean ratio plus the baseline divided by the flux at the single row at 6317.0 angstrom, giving 2.05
